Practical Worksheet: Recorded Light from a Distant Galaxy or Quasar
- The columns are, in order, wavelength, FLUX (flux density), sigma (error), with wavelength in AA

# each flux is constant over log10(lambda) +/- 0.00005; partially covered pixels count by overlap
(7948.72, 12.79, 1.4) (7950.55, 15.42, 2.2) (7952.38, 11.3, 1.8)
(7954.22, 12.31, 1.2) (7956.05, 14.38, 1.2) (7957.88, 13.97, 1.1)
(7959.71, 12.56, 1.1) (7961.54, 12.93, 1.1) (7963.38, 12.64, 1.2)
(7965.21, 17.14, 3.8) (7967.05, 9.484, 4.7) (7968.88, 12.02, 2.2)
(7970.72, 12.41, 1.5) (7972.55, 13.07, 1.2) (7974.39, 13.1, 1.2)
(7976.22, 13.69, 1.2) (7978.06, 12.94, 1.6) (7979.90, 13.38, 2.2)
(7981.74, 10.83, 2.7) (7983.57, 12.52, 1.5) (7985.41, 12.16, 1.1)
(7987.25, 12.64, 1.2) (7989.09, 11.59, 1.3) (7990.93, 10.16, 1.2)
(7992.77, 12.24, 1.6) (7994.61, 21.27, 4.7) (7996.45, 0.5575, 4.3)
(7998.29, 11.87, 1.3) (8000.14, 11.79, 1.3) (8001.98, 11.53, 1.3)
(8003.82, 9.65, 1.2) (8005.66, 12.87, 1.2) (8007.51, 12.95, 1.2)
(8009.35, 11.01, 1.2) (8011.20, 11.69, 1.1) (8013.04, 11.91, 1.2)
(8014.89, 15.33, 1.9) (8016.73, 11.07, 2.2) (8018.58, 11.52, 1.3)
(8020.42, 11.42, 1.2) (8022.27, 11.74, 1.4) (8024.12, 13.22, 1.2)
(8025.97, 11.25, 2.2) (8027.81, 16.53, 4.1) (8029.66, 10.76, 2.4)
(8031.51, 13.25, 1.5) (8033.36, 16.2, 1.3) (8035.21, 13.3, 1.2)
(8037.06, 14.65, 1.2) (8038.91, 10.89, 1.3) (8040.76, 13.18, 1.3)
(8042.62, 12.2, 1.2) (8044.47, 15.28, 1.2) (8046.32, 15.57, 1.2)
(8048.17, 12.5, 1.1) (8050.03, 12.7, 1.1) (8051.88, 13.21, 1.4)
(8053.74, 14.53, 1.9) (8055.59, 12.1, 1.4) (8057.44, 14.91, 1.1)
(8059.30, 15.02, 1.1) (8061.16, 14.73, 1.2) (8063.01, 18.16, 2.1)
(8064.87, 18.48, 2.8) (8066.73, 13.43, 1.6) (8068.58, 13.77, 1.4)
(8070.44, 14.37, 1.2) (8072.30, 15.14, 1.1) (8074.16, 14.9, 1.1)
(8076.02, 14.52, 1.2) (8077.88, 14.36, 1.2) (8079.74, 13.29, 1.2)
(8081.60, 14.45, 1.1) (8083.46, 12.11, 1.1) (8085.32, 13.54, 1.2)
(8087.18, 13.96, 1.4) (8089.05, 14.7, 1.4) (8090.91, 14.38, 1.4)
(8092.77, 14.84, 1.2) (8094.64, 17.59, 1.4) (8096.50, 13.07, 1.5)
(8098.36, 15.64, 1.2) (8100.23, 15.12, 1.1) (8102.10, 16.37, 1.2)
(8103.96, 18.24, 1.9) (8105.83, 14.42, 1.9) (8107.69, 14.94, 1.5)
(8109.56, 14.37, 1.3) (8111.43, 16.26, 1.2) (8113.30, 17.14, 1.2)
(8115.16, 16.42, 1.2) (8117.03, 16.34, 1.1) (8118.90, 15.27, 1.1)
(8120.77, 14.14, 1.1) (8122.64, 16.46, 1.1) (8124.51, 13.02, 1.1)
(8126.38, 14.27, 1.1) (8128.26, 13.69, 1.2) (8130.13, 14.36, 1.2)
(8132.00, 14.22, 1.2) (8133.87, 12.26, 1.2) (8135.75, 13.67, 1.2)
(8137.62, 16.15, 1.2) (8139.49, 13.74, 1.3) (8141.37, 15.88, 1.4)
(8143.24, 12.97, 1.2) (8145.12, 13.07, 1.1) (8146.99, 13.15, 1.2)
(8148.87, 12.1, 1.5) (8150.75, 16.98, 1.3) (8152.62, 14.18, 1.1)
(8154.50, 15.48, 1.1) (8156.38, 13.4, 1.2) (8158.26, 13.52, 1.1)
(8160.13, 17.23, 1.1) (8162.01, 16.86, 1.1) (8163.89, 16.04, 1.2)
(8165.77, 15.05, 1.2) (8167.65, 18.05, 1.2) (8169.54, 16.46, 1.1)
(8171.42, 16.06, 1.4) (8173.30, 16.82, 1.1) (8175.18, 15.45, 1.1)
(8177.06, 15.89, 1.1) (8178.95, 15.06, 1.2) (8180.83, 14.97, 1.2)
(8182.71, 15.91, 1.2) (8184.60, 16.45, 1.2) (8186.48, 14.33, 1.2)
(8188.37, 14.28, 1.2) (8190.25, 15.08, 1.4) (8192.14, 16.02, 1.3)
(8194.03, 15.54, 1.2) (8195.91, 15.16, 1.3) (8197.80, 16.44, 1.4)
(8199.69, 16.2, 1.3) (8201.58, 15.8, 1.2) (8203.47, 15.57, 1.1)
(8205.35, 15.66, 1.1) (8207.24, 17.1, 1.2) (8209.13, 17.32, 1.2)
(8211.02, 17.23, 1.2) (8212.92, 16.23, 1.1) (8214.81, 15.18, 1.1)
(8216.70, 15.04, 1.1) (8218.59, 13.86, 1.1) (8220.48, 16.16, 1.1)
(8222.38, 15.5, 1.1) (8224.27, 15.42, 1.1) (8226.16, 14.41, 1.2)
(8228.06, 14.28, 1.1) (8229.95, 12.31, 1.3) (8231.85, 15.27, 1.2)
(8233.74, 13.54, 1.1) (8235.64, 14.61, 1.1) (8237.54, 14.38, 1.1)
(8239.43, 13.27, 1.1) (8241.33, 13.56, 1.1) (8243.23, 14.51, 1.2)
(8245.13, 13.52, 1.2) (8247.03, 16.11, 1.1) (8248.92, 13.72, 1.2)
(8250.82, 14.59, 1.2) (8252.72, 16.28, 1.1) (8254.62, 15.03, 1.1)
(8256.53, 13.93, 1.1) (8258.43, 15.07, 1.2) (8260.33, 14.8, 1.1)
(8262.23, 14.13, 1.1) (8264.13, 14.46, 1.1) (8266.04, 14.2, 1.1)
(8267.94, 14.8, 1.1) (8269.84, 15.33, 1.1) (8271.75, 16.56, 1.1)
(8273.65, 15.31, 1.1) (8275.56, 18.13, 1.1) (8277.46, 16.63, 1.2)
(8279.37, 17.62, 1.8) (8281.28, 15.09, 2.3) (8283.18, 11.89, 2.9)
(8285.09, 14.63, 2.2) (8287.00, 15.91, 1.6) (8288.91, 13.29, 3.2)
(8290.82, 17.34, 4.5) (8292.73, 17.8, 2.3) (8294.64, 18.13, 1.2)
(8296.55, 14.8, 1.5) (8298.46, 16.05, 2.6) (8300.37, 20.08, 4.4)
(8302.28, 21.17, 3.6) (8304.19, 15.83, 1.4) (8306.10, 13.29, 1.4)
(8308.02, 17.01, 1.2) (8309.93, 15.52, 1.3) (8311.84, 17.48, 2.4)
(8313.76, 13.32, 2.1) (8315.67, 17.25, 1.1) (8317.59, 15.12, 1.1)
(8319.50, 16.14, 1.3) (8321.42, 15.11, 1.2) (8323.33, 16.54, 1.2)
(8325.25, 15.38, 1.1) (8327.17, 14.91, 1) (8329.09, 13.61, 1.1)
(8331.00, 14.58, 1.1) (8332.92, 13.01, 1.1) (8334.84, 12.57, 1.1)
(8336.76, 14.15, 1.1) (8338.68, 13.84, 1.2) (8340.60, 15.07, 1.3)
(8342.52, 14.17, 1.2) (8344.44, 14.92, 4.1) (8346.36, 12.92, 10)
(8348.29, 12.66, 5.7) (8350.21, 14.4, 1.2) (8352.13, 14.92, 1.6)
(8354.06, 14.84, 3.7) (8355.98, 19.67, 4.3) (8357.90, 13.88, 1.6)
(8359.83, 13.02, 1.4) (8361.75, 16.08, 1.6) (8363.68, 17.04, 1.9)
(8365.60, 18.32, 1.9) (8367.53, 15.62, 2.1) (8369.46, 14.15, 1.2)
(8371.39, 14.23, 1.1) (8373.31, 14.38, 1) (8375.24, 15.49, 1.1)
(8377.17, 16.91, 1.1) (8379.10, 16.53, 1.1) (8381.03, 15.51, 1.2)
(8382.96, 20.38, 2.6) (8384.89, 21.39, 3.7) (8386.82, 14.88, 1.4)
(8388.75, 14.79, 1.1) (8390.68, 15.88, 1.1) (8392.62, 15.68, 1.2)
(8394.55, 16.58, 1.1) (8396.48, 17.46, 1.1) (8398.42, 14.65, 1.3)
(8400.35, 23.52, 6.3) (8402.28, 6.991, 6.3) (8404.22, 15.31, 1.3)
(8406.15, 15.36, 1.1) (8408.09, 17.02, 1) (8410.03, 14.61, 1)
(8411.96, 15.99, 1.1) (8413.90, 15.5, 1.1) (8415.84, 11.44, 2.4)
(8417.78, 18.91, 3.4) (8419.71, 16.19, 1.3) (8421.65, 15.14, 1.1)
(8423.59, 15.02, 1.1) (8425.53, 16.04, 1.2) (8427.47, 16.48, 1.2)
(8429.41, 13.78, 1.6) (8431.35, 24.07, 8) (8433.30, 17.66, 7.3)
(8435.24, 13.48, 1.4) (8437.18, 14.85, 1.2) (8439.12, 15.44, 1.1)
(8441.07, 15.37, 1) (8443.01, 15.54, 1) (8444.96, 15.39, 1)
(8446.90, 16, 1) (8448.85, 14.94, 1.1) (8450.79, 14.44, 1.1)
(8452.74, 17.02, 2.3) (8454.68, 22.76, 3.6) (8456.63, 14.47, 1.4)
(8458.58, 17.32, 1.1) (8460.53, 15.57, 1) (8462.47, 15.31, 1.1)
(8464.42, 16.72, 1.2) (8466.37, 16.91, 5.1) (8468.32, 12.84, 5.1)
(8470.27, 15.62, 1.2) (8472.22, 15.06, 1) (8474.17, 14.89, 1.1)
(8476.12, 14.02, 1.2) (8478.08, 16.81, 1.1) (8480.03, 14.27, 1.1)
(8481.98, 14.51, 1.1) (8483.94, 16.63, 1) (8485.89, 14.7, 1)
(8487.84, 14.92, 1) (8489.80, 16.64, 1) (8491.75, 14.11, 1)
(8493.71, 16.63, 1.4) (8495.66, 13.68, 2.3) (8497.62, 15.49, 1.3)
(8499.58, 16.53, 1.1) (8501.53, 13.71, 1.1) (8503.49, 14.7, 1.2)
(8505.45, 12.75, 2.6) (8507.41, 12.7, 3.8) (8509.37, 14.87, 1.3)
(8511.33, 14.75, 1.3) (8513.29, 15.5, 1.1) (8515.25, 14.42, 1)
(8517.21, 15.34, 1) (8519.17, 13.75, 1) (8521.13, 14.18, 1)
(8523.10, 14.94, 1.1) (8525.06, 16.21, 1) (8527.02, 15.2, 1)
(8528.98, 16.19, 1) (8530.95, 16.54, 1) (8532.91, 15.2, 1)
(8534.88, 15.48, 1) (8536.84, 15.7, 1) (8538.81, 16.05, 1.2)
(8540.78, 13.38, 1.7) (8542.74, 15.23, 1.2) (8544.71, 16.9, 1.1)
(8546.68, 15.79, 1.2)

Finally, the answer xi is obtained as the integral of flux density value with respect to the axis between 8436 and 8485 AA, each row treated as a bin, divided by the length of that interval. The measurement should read 15.7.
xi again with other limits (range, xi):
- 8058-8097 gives 14.7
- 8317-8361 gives 14.6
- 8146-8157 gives 14.2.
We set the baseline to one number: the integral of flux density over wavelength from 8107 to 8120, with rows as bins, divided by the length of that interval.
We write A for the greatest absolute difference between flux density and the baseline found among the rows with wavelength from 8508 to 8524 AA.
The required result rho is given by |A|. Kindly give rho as 2.1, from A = 2.1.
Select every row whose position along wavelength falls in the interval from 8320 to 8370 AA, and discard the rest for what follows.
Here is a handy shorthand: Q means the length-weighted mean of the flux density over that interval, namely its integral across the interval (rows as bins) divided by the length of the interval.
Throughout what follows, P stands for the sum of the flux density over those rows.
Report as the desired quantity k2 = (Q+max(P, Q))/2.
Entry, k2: 200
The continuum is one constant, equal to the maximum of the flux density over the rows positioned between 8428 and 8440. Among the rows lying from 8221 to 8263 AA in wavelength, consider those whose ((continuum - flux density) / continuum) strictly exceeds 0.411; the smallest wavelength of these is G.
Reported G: 8229.95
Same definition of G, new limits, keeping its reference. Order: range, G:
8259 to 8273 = 8262.23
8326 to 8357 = 8329.09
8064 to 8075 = 8066.73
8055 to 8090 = 8055.59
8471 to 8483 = 8476.12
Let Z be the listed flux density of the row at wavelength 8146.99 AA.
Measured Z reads 13.15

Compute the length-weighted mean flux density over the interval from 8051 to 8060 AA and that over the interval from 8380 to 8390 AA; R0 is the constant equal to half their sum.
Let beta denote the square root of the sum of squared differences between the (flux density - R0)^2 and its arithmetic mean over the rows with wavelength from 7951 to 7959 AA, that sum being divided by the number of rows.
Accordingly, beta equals 7.0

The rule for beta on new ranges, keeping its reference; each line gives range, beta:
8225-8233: 4.3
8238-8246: 1.6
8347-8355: 3.5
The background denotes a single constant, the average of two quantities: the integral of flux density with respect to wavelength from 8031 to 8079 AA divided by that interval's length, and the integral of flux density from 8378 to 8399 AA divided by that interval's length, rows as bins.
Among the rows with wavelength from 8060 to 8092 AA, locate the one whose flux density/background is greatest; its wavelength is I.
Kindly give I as 8064.87 AA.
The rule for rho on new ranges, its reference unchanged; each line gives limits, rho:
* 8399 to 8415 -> 8.8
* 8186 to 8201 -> 1.5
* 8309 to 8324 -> 2.5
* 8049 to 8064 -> 3.7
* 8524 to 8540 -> 0.7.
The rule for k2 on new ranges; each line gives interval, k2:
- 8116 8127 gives 52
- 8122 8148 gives 105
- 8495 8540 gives 179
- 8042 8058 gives 68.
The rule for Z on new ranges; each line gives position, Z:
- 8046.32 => 15.57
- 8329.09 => 13.61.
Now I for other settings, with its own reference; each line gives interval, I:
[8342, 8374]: 8355.98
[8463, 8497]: 8466.37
